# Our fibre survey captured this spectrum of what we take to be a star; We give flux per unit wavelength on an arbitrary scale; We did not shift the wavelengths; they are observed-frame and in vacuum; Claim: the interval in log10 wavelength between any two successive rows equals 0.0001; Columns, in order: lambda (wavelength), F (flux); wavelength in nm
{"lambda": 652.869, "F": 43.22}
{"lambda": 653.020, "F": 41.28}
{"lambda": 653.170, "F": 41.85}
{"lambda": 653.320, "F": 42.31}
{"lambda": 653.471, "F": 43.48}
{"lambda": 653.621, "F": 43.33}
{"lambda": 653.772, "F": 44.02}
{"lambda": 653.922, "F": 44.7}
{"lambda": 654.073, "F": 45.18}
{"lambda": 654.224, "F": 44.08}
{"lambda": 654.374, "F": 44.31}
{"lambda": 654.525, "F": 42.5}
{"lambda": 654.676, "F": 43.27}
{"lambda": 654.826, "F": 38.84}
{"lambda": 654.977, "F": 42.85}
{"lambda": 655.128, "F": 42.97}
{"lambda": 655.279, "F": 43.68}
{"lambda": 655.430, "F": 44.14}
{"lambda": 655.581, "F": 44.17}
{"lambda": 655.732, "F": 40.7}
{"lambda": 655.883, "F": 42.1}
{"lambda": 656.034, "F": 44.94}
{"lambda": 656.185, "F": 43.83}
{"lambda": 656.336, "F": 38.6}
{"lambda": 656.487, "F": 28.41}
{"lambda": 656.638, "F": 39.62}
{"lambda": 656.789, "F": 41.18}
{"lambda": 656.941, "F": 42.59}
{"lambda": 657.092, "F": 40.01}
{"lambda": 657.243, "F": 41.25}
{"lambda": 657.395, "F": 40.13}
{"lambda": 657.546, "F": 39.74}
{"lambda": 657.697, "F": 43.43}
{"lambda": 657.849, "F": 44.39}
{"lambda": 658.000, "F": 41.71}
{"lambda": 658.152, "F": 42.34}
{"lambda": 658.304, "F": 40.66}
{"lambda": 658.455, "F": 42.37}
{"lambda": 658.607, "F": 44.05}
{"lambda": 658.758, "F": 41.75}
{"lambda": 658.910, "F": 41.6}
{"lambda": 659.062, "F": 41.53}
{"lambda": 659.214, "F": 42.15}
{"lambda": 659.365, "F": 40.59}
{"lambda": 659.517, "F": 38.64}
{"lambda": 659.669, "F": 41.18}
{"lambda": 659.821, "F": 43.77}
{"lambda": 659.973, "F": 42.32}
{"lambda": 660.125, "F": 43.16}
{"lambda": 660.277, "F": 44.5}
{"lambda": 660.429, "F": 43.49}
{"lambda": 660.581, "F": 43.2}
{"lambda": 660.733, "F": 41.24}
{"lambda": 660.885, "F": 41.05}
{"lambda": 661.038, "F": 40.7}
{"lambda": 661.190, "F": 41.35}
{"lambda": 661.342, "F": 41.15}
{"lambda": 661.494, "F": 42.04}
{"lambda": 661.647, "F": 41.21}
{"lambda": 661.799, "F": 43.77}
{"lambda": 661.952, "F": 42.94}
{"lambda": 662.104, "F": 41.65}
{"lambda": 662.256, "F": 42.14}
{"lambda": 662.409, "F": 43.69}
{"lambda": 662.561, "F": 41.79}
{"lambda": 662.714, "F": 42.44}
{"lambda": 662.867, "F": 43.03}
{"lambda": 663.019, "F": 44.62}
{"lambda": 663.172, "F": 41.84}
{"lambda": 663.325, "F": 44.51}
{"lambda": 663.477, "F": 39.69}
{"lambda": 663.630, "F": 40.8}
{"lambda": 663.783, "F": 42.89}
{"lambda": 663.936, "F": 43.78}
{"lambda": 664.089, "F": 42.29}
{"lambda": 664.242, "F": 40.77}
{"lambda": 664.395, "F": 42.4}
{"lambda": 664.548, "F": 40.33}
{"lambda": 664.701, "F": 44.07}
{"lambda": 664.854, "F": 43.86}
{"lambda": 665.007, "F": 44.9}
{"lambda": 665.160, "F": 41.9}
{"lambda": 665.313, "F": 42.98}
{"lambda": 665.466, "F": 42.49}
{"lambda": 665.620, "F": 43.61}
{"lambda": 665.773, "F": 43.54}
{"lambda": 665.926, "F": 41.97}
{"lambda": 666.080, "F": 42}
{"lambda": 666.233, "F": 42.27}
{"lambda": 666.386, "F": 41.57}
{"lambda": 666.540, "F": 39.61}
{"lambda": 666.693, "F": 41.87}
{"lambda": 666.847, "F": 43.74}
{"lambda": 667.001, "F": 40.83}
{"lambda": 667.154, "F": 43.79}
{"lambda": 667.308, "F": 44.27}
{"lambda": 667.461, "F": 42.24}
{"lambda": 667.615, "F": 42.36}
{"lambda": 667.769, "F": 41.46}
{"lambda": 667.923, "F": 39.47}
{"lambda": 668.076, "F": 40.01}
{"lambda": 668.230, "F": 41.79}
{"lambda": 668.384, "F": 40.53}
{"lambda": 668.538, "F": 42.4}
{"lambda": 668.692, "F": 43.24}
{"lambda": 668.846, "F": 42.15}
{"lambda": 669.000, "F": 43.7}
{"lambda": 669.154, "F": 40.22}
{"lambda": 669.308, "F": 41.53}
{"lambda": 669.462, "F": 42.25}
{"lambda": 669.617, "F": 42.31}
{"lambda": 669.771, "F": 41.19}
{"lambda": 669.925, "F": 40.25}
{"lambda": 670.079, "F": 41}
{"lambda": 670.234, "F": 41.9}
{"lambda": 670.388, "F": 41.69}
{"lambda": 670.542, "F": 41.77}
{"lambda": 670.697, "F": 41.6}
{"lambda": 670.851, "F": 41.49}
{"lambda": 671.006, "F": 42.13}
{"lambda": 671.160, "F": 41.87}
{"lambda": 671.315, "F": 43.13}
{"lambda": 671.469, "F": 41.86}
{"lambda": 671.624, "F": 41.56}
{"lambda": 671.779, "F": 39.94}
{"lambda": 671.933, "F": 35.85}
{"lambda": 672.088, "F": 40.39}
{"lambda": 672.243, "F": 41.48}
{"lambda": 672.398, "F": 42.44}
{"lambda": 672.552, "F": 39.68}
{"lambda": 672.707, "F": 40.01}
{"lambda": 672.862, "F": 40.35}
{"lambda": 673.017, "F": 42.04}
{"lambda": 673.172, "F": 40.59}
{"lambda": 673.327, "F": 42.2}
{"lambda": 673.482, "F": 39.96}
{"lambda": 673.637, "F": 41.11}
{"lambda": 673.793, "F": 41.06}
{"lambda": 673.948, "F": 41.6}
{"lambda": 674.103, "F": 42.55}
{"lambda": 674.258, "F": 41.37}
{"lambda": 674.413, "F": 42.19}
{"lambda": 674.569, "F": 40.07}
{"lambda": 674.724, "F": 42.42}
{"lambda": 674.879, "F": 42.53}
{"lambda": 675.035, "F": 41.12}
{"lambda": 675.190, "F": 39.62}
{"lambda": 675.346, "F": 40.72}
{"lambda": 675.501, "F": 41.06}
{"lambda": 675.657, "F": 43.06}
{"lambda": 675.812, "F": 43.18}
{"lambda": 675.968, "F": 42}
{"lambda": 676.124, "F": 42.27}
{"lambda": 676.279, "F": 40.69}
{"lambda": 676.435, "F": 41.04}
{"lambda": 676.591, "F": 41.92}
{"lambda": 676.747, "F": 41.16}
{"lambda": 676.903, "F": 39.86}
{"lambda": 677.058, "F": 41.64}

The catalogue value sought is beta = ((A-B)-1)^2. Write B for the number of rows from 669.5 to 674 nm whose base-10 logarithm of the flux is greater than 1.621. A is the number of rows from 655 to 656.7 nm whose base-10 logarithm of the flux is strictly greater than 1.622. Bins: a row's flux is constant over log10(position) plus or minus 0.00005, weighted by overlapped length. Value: 9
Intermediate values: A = 7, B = 9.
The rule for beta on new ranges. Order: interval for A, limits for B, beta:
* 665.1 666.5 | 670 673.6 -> 1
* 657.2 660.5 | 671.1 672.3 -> 49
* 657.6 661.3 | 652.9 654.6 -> 1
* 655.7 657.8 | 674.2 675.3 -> 1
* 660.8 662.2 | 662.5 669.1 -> 900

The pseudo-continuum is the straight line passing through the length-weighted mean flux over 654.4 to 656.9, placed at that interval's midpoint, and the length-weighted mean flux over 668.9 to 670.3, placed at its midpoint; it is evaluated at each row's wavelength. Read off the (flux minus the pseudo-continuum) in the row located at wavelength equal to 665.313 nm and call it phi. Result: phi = 1.4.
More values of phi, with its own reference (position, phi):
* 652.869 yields 1.8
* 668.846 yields 0.6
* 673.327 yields 0.6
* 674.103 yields 0.9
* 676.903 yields -1.8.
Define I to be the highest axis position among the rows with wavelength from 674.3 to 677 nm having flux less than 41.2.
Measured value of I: 676.903 nm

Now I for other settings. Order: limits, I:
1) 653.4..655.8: 655.732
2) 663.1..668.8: 668.384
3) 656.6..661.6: 661.342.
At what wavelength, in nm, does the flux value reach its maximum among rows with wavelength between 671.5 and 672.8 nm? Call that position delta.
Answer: 672.398 nm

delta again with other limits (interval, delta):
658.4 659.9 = 658.607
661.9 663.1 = 663.019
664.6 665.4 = 665.007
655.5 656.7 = 656.034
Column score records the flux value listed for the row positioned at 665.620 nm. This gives 43.61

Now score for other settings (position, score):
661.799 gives 43.77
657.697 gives 43.43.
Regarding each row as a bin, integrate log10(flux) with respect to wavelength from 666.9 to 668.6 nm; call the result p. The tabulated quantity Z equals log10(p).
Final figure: 0.44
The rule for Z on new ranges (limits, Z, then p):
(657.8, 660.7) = 0.67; 4.7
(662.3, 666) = 0.78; 6.0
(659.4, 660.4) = 0.21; 1.6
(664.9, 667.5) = 0.63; 4.2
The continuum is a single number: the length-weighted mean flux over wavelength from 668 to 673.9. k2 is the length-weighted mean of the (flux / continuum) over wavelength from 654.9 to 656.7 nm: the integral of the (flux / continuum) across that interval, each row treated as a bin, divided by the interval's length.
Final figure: 1.00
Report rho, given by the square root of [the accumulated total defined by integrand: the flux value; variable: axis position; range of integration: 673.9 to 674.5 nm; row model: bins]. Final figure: 5.02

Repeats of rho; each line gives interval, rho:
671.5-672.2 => 5.27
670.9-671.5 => 5.04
